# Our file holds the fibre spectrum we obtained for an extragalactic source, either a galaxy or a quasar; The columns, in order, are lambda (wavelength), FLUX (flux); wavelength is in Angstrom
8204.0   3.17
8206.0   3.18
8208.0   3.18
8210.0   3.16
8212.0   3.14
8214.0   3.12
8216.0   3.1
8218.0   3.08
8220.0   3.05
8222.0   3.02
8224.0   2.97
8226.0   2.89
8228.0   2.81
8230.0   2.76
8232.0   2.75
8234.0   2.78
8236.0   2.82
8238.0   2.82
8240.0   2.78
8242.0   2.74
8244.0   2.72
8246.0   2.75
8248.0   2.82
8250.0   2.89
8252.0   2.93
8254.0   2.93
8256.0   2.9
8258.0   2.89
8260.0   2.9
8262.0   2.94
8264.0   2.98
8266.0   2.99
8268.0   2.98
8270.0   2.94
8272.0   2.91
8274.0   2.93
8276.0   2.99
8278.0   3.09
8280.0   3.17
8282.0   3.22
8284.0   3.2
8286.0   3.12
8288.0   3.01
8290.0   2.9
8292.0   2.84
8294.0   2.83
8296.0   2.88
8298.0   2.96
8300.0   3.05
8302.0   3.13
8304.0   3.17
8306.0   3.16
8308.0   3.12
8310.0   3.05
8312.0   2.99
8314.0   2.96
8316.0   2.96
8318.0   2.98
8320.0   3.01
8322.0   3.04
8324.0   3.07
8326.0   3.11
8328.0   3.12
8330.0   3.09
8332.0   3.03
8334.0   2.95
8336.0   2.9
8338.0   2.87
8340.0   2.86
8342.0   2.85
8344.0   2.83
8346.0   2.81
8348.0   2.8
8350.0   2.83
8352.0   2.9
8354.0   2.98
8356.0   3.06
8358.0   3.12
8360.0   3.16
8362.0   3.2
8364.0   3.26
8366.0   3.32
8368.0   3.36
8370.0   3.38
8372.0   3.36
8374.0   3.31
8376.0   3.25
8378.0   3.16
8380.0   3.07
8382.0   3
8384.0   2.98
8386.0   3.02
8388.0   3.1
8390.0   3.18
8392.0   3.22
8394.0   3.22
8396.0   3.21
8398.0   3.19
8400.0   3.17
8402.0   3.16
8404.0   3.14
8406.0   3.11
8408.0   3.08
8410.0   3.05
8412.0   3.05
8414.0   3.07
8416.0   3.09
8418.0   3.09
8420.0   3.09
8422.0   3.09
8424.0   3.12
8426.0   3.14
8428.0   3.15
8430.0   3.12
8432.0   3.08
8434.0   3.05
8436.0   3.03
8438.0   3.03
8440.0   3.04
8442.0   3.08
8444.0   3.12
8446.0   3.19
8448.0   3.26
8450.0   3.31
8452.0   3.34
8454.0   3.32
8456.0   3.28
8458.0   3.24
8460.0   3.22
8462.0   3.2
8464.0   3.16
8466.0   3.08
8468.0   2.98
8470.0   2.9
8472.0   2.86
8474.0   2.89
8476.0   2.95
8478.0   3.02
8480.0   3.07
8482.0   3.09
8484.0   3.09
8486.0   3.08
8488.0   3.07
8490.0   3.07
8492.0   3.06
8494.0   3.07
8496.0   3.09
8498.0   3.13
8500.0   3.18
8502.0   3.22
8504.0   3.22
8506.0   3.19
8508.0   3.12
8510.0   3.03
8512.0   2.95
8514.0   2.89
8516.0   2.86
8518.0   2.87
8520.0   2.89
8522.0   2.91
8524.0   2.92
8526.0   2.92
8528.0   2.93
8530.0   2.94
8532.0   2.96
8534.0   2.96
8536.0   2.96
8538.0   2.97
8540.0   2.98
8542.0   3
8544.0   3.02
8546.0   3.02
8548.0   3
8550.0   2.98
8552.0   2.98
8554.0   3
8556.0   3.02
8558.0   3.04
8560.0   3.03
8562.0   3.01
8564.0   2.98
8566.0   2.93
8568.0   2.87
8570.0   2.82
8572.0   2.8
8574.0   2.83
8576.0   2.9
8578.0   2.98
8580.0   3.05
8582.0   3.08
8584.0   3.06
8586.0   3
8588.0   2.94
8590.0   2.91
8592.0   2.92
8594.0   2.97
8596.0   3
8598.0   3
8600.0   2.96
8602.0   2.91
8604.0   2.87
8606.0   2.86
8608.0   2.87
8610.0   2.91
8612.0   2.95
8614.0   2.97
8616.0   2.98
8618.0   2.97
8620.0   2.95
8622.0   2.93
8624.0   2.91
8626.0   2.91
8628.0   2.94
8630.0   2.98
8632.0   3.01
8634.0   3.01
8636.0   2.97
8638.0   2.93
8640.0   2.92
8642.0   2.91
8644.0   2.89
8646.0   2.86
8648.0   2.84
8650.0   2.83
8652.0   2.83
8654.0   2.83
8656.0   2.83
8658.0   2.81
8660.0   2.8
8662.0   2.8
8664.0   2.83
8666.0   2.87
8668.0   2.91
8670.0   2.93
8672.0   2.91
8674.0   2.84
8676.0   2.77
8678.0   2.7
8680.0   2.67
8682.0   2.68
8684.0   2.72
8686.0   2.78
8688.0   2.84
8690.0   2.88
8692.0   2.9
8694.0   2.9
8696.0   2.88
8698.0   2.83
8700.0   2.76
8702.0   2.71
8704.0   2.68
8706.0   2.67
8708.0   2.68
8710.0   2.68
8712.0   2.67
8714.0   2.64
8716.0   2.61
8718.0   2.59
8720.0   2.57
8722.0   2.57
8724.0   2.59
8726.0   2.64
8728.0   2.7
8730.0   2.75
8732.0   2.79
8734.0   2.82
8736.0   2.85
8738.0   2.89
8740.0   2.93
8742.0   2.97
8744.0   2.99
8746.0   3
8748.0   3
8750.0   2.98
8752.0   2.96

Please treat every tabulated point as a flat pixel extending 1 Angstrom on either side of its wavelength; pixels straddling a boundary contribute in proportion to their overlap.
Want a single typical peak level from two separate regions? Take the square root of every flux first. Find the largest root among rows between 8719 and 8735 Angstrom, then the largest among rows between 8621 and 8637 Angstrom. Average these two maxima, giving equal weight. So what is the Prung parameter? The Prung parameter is 1.71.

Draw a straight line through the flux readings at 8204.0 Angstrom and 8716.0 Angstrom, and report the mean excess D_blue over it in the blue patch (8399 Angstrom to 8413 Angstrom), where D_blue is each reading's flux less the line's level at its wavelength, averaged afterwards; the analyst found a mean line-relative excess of 0.16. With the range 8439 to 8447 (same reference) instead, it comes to 0.20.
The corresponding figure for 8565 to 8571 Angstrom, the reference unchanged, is 0.10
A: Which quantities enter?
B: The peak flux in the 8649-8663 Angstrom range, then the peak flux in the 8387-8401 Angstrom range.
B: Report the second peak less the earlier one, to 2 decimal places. 0.39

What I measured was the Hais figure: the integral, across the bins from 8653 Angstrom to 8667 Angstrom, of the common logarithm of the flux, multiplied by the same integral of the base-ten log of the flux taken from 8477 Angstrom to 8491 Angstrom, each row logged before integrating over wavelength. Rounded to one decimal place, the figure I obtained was 43.1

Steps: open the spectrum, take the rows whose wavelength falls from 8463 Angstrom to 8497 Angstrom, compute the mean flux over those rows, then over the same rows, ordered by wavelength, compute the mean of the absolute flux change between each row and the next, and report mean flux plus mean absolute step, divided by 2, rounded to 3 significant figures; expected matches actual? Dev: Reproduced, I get 1.53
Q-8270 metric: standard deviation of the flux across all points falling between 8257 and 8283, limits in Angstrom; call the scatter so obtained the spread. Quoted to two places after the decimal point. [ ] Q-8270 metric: 0.10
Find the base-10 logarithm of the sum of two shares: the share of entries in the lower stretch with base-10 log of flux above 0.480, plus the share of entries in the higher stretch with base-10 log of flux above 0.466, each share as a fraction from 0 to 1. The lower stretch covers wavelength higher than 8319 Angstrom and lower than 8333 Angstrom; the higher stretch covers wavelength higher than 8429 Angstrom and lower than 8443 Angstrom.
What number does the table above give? 0.27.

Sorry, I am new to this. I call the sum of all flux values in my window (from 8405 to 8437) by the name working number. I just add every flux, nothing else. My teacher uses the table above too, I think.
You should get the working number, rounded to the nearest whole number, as 49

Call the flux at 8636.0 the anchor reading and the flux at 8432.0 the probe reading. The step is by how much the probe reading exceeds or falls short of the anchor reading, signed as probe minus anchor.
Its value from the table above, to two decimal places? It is 0.11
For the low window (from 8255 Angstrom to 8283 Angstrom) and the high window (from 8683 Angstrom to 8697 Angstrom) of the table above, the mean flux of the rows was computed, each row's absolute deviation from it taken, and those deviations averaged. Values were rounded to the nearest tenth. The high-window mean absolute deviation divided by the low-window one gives 0.7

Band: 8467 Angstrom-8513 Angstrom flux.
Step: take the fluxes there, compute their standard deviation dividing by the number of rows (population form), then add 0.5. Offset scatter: 0.598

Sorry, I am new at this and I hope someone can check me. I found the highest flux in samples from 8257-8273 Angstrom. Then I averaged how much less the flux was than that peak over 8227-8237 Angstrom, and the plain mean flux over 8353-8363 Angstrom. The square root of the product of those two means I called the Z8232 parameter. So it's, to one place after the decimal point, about 0.8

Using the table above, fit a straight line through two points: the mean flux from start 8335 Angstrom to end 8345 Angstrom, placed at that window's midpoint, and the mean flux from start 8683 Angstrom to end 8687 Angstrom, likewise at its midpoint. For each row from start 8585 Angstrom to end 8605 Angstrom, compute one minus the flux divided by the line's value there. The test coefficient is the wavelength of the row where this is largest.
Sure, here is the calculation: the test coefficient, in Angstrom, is 8604.0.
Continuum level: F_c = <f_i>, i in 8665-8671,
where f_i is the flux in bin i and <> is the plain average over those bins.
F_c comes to 2.90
